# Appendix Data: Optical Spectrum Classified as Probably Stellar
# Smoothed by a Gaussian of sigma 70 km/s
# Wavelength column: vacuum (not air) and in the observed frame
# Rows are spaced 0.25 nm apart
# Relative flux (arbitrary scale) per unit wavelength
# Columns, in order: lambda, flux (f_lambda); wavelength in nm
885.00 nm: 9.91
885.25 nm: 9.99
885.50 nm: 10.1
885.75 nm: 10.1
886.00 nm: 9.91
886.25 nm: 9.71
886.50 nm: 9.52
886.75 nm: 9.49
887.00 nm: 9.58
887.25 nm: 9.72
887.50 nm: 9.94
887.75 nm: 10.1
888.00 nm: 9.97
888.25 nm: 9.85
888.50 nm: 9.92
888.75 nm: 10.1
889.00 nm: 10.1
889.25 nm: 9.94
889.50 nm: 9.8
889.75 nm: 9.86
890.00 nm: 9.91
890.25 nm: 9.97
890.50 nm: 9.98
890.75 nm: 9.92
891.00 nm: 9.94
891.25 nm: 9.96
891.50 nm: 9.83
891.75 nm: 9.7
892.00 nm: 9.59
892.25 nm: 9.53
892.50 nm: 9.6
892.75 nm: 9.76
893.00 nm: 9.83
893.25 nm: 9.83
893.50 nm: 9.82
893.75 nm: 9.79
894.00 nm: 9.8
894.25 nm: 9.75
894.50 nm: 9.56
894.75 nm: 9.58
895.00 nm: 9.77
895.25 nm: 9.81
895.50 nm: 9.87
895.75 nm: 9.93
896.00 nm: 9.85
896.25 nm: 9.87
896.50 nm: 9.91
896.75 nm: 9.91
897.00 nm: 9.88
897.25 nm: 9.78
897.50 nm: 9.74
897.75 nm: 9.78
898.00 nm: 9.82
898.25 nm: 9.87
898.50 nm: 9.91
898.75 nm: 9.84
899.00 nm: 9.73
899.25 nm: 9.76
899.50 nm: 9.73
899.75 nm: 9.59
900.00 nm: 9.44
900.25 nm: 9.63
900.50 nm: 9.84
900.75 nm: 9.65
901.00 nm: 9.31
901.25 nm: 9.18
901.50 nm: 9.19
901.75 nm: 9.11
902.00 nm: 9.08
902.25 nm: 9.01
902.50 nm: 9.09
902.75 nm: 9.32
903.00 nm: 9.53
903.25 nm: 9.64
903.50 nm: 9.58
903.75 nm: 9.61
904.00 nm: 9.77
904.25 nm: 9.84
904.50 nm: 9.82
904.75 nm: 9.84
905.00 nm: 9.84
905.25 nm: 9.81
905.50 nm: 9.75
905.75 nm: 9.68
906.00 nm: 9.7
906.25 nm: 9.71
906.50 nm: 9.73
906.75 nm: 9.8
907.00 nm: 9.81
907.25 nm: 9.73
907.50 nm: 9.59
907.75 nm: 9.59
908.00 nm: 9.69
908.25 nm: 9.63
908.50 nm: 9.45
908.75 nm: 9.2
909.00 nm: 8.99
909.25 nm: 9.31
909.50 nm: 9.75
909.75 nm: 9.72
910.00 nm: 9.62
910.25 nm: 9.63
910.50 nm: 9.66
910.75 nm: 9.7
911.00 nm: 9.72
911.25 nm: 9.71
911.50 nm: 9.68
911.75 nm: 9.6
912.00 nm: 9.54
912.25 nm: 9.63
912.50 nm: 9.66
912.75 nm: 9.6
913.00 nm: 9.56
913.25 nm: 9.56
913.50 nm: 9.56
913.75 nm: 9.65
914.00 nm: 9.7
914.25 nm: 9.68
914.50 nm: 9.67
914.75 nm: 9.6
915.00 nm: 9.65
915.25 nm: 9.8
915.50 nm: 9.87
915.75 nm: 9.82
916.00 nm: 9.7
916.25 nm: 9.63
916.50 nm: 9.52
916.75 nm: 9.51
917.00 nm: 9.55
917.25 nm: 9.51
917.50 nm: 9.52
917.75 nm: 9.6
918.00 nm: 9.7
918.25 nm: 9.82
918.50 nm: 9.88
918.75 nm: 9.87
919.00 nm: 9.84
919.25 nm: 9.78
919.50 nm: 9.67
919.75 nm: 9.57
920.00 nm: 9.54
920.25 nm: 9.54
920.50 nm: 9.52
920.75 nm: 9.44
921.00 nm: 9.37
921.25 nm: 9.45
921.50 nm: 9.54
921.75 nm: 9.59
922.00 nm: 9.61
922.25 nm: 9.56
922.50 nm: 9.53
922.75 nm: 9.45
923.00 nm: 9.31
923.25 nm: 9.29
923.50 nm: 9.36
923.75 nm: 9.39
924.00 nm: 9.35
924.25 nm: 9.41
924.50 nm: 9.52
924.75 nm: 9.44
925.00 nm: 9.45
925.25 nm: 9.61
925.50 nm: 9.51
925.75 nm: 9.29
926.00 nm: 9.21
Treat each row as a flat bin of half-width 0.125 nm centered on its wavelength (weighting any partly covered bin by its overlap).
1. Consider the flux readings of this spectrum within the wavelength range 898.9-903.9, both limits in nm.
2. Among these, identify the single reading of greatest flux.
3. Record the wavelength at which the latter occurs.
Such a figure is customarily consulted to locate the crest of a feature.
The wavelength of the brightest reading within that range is 900.50 nm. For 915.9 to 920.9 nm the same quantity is 918.50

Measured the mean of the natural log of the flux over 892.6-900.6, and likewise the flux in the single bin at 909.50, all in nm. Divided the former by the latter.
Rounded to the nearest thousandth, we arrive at 0.234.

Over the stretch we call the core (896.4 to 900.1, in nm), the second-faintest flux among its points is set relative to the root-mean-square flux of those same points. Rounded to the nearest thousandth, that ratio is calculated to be 0.981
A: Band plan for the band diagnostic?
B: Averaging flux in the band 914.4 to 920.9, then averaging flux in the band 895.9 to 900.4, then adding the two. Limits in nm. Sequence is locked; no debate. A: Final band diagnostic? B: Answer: 19.4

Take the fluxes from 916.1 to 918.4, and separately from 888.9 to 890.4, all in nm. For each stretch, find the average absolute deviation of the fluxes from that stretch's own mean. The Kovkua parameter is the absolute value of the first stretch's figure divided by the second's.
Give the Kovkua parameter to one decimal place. 1.1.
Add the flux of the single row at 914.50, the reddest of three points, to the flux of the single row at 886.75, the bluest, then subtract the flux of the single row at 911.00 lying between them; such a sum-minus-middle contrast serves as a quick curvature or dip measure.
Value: 9.4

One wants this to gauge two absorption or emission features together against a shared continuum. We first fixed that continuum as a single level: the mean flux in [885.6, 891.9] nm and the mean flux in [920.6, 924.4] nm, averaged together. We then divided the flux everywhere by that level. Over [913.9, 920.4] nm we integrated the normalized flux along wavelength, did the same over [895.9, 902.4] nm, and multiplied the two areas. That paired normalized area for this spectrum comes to 42.2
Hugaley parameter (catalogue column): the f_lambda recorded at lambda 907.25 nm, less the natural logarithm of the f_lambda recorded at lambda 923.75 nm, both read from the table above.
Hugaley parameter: 7.49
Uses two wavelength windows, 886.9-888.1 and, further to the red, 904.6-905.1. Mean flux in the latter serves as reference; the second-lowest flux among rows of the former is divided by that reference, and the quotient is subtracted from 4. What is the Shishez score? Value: 3.01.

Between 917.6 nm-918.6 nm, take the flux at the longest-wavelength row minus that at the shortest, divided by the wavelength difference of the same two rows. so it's 0.37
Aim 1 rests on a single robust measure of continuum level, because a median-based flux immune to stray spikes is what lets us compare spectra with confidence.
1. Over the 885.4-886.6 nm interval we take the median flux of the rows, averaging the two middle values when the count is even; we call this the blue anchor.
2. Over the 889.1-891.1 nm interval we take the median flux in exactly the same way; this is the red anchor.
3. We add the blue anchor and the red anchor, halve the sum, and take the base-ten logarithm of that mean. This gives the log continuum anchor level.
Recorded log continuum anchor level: 0.997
